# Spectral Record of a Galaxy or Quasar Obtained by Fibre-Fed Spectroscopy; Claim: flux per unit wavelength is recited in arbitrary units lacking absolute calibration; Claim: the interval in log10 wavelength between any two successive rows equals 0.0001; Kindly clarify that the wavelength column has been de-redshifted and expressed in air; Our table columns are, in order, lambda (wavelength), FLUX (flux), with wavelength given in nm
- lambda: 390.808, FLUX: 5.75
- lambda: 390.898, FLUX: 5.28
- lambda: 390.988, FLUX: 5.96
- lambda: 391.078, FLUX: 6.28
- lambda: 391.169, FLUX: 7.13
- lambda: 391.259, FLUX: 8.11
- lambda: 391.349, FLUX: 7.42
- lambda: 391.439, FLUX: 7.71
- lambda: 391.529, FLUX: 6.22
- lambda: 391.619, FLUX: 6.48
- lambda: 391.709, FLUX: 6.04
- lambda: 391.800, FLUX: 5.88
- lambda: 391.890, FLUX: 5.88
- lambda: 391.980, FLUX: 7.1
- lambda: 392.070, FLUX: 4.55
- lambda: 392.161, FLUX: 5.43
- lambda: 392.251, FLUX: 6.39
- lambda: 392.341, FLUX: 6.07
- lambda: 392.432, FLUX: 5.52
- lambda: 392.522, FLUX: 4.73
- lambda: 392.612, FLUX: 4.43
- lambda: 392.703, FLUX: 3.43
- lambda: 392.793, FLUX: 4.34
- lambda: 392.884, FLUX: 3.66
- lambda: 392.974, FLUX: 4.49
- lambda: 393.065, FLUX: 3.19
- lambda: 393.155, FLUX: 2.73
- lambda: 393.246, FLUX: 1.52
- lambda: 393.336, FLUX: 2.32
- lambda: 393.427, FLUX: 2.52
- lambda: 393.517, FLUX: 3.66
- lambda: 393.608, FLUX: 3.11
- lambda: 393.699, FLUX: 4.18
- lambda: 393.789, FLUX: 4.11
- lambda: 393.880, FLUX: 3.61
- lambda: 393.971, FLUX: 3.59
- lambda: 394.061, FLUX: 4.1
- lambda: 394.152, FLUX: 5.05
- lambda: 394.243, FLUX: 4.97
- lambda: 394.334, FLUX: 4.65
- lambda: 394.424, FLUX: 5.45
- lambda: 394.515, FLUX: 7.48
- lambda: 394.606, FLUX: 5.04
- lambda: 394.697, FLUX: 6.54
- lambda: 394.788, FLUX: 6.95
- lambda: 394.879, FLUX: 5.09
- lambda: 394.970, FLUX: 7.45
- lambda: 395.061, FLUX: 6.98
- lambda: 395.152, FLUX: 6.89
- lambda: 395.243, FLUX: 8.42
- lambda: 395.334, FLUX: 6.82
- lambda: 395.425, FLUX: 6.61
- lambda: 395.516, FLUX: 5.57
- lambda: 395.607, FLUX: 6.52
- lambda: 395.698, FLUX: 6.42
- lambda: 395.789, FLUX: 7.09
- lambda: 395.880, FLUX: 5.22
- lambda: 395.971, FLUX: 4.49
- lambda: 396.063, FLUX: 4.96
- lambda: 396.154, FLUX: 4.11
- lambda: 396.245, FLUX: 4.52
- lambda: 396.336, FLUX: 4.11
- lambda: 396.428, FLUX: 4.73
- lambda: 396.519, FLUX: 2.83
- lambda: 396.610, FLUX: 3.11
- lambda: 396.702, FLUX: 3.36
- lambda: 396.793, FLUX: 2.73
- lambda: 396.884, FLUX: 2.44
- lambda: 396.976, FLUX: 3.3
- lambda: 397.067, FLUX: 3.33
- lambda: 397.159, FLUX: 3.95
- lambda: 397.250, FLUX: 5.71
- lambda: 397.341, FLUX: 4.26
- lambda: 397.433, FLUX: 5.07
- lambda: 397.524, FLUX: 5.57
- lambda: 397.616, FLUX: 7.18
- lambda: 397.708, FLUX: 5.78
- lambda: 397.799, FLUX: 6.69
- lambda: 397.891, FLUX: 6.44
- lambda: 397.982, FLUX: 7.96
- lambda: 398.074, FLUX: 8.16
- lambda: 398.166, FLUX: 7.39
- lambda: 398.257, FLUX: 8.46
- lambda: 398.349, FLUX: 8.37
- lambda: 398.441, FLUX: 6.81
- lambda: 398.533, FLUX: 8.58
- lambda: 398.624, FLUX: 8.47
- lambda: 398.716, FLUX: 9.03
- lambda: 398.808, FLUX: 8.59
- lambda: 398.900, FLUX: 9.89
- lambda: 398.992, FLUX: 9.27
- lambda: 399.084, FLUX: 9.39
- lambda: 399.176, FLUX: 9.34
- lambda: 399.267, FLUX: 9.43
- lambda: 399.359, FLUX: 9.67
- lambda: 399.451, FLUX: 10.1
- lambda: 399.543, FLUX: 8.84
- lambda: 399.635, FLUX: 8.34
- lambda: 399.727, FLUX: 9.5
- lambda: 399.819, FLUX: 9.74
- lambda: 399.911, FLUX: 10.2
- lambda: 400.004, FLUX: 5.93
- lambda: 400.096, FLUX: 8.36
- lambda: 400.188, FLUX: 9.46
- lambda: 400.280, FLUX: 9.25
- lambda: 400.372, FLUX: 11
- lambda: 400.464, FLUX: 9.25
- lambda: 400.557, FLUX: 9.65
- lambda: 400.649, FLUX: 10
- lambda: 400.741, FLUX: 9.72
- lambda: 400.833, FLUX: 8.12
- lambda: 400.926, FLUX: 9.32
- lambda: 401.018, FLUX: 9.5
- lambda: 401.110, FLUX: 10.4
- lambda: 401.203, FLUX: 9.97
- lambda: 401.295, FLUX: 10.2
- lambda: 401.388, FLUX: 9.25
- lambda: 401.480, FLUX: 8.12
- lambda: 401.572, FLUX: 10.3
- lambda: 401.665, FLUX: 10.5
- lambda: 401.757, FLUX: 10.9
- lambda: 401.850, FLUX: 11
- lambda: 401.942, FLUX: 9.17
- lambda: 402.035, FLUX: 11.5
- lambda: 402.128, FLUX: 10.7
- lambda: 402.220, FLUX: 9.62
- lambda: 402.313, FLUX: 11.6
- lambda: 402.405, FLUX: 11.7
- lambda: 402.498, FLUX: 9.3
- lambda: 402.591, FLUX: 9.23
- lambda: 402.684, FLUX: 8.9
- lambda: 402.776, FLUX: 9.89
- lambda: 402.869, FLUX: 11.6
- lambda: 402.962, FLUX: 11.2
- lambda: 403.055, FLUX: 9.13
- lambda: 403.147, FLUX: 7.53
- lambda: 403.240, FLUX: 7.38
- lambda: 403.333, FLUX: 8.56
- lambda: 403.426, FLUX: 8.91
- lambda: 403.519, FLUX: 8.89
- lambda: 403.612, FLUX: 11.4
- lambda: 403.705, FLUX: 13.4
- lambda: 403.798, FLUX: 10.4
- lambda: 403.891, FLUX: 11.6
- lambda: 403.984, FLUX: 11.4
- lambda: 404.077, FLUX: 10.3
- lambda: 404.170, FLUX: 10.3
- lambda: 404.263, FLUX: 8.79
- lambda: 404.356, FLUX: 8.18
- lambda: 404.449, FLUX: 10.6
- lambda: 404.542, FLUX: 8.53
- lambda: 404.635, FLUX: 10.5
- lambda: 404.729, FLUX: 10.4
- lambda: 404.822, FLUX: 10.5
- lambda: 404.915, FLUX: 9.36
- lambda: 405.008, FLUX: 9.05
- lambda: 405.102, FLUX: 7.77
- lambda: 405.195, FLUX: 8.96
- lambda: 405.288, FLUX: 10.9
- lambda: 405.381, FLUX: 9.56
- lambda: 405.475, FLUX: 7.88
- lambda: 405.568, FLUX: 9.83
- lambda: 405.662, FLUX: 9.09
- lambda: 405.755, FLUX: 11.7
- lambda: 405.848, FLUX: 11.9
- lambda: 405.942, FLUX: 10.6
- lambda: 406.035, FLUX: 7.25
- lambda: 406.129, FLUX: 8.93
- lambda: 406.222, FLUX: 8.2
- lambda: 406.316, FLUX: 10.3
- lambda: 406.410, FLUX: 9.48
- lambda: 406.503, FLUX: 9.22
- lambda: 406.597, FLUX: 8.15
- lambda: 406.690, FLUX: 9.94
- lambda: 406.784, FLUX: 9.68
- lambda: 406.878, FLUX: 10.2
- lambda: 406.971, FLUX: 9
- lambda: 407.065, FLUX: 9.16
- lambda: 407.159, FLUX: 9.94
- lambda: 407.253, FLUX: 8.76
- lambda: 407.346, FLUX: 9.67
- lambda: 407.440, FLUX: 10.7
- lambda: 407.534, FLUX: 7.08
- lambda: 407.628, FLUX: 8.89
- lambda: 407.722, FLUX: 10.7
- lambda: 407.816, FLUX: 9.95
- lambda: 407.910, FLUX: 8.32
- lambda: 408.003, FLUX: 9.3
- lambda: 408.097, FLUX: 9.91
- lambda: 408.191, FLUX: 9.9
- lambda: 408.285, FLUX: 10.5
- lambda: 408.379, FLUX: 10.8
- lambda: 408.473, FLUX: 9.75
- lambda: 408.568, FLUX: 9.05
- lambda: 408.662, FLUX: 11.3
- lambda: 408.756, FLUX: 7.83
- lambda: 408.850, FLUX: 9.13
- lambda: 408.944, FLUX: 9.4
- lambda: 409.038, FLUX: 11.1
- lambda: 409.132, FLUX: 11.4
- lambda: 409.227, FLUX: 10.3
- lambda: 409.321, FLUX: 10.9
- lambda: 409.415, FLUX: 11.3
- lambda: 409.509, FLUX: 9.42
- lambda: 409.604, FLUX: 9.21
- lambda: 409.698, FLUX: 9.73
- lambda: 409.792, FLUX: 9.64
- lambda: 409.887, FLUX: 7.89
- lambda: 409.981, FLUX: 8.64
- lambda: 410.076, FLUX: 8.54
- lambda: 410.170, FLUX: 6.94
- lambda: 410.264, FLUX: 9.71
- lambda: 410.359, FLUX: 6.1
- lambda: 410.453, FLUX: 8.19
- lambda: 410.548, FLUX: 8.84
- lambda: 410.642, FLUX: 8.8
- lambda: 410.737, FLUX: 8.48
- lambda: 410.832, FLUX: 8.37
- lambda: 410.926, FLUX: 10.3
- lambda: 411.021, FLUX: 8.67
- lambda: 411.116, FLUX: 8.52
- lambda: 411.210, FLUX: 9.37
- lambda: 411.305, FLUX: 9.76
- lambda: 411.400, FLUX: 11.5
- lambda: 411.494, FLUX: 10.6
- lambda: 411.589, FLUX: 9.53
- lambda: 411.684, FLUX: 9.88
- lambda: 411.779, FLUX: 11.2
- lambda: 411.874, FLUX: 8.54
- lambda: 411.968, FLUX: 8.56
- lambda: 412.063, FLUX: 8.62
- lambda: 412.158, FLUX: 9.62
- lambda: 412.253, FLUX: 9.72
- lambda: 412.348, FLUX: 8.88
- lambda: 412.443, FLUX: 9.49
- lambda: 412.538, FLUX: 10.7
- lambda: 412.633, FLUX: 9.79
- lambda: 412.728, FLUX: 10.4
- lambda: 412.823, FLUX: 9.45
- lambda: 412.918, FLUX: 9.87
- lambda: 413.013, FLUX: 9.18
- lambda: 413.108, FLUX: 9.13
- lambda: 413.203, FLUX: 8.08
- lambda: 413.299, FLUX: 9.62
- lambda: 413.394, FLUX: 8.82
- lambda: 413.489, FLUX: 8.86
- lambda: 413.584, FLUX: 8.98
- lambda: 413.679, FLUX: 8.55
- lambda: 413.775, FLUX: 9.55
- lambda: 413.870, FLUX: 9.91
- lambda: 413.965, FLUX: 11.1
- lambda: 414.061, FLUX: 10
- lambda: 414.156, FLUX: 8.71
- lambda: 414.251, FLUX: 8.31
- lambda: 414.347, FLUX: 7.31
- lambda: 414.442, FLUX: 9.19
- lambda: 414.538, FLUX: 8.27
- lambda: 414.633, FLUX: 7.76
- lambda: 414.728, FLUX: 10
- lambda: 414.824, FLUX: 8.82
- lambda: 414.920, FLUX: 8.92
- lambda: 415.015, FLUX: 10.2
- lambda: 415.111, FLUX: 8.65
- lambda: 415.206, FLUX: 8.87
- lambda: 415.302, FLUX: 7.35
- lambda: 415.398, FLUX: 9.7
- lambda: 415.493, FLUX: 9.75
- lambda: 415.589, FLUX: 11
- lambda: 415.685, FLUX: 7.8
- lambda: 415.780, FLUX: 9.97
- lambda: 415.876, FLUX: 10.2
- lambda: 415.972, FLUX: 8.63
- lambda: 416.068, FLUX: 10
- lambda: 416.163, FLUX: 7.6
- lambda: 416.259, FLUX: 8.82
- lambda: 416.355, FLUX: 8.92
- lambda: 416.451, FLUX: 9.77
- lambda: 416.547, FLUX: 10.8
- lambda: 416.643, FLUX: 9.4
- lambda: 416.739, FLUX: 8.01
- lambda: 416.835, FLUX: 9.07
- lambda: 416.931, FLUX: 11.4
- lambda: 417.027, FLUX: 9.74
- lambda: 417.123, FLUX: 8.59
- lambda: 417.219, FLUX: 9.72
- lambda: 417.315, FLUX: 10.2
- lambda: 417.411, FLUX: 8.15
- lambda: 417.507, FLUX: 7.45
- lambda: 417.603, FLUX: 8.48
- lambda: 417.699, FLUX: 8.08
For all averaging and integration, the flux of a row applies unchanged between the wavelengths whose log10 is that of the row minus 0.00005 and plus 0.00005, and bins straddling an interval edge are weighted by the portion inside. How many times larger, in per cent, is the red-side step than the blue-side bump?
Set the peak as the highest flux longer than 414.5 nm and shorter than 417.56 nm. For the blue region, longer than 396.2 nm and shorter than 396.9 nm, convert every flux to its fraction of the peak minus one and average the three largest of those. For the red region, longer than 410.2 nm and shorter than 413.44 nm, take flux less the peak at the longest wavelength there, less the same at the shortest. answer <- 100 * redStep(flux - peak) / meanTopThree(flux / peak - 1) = 146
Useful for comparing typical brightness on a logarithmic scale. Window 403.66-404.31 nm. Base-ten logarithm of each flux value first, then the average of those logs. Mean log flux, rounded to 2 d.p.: 1.03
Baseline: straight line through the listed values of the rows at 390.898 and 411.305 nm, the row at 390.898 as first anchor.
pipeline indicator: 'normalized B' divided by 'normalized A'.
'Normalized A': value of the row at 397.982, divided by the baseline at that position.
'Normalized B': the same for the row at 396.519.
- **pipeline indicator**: 0.37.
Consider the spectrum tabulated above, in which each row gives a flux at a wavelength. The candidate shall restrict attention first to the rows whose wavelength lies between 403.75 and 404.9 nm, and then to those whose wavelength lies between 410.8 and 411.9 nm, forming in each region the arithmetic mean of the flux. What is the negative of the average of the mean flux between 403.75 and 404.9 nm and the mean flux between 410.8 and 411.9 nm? -9.9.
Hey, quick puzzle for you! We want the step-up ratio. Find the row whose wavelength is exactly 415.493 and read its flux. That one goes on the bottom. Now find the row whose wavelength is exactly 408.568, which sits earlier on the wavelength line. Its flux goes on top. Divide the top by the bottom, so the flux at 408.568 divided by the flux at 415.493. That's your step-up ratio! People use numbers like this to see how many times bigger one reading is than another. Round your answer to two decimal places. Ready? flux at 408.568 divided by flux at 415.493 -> 0.93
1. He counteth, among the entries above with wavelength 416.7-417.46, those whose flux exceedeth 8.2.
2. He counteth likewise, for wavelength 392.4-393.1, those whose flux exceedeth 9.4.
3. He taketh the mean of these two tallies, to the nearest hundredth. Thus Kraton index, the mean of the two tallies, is 3.00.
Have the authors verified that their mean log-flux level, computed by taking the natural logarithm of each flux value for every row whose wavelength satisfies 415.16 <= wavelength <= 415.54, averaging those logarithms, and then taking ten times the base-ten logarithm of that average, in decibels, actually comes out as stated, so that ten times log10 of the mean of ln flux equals 3.39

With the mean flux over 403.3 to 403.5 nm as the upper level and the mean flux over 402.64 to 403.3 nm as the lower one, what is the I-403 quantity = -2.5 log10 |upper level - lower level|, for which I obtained 0.5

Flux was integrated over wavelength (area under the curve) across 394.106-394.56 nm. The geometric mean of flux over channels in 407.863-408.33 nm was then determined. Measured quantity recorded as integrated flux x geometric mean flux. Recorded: 24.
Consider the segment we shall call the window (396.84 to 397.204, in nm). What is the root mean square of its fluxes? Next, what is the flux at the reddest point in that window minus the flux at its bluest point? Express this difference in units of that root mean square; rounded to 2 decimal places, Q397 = 0.46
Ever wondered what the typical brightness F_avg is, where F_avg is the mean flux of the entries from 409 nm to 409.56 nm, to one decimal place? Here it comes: 10.7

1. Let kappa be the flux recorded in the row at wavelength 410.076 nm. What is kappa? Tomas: 8.54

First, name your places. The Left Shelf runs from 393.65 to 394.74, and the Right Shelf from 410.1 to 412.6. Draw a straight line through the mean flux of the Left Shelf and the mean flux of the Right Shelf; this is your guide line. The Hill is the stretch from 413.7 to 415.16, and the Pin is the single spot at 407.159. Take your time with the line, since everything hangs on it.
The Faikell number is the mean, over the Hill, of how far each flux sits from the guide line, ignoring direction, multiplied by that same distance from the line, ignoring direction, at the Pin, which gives 1.9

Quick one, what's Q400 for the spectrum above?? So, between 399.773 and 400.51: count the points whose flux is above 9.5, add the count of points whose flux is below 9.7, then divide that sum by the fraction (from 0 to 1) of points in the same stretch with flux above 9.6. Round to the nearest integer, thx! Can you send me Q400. 21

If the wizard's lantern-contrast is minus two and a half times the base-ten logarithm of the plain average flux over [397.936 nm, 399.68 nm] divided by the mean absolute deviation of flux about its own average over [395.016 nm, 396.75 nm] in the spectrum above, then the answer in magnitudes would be -2.04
